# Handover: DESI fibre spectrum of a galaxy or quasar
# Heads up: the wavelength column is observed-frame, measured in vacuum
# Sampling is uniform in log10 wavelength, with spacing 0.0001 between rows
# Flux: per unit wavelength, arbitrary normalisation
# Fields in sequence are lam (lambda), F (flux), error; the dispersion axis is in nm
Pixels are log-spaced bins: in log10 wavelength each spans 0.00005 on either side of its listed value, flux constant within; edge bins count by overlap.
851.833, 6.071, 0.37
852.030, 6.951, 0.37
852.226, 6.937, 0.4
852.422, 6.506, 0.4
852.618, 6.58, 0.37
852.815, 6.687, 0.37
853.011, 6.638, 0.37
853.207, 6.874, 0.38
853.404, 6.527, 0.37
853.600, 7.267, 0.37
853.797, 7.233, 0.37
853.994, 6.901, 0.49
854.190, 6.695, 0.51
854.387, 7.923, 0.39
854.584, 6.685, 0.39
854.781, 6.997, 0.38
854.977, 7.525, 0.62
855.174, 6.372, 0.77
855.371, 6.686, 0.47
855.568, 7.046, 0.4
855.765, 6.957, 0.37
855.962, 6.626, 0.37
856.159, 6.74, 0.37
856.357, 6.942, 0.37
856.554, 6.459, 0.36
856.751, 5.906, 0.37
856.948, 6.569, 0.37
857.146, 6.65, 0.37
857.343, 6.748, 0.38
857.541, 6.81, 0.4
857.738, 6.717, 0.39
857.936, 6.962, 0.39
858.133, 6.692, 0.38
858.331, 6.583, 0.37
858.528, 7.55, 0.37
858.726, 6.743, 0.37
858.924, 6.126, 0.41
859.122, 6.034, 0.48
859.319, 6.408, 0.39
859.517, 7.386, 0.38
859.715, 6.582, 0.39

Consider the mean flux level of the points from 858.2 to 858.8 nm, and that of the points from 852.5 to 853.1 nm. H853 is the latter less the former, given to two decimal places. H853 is -0.32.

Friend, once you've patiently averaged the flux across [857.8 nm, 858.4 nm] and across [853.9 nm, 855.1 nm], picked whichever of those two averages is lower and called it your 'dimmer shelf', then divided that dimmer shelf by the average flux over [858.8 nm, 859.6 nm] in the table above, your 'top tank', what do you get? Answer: 1.04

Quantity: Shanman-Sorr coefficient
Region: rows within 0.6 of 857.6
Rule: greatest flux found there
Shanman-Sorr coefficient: 6.962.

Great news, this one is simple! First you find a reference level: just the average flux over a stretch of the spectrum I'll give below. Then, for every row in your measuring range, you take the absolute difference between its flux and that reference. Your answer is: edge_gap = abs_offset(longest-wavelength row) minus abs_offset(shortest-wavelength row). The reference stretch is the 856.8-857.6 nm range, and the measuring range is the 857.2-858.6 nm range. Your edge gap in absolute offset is 0.80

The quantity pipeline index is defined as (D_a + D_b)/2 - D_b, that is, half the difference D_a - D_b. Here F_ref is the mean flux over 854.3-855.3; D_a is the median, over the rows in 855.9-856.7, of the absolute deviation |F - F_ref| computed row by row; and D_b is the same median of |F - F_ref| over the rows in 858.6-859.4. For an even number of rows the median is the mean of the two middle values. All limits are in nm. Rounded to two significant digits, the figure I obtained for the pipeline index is -0.21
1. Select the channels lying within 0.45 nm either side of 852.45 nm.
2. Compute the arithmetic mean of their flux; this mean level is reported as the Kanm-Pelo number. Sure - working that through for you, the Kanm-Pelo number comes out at 6.7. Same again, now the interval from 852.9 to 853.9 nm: 6.9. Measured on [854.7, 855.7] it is 6.9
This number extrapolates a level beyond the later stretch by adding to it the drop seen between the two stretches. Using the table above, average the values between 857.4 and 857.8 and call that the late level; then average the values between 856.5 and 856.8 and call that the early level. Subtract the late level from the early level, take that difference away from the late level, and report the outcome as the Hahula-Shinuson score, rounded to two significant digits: 7.3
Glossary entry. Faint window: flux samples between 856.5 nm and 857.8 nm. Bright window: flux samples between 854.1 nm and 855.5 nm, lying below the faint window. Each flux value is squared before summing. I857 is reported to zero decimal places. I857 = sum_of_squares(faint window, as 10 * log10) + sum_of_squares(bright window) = 368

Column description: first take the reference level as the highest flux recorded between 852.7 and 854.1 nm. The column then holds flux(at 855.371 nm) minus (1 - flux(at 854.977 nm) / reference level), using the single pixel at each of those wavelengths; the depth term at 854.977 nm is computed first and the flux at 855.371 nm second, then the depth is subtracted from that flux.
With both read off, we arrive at 6.72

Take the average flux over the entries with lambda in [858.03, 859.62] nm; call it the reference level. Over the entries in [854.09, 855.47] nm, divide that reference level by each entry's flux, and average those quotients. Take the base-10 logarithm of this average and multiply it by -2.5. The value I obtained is 0.04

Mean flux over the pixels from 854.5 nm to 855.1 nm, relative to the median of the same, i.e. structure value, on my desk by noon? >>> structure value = 1.01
